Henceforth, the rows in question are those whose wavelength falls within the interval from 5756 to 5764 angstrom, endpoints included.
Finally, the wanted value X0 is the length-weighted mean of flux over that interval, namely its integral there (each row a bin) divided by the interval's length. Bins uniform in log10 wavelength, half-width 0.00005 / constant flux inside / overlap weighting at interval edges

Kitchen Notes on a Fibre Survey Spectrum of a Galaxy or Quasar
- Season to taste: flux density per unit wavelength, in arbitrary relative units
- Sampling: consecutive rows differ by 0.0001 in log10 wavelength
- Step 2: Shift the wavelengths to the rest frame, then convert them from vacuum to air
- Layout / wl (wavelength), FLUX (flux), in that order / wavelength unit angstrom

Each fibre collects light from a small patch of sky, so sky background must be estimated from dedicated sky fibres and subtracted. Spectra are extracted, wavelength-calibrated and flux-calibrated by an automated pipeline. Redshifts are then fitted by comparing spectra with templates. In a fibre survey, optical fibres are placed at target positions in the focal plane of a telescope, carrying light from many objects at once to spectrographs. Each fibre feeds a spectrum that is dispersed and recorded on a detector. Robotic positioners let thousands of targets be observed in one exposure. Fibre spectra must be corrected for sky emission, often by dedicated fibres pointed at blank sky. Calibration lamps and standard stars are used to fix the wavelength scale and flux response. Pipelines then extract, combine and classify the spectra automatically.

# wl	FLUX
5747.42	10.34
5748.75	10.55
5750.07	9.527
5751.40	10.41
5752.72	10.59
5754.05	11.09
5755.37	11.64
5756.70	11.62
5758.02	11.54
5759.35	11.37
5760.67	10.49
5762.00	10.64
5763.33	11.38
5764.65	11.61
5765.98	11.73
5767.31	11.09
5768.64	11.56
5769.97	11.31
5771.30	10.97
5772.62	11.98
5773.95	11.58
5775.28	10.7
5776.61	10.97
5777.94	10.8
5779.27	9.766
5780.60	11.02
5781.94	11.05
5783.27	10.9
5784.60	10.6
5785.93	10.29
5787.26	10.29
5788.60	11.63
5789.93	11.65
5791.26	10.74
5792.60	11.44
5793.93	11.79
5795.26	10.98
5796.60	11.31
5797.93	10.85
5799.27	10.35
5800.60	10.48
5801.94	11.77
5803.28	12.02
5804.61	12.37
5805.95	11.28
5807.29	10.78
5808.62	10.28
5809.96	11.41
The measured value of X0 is 11.2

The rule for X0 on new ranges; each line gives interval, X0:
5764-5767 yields 11.6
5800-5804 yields 11.4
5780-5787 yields 10.7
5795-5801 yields 10.8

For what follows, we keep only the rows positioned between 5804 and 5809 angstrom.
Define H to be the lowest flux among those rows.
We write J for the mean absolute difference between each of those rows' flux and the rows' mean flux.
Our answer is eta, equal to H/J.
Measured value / 16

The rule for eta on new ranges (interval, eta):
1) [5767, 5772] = 54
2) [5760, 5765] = 23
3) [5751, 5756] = 24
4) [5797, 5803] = 23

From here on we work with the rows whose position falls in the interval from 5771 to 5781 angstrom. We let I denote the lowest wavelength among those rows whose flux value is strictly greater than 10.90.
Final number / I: 5771.30 angstrom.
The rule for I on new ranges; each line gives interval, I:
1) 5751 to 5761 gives 5754.05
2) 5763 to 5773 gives 5763.33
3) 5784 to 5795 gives 5788.60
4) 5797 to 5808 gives 5801.94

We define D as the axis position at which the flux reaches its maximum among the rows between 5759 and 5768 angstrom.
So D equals 5765.98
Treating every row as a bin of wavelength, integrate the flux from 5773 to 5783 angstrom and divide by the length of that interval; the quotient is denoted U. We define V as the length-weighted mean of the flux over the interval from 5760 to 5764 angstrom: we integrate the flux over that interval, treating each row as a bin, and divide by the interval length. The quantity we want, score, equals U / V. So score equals 1.00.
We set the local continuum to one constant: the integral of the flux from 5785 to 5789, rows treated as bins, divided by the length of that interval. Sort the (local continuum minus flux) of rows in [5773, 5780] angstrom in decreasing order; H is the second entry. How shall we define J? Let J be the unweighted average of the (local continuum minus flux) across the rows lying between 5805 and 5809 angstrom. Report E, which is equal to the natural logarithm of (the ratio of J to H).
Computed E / 1.1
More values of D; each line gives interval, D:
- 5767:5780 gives 5772.62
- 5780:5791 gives 5789.93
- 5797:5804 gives 5803.28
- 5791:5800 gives 5793.93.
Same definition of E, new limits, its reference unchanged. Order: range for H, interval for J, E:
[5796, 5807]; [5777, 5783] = -4.6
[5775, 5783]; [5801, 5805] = 3.6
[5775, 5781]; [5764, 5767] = 3.2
